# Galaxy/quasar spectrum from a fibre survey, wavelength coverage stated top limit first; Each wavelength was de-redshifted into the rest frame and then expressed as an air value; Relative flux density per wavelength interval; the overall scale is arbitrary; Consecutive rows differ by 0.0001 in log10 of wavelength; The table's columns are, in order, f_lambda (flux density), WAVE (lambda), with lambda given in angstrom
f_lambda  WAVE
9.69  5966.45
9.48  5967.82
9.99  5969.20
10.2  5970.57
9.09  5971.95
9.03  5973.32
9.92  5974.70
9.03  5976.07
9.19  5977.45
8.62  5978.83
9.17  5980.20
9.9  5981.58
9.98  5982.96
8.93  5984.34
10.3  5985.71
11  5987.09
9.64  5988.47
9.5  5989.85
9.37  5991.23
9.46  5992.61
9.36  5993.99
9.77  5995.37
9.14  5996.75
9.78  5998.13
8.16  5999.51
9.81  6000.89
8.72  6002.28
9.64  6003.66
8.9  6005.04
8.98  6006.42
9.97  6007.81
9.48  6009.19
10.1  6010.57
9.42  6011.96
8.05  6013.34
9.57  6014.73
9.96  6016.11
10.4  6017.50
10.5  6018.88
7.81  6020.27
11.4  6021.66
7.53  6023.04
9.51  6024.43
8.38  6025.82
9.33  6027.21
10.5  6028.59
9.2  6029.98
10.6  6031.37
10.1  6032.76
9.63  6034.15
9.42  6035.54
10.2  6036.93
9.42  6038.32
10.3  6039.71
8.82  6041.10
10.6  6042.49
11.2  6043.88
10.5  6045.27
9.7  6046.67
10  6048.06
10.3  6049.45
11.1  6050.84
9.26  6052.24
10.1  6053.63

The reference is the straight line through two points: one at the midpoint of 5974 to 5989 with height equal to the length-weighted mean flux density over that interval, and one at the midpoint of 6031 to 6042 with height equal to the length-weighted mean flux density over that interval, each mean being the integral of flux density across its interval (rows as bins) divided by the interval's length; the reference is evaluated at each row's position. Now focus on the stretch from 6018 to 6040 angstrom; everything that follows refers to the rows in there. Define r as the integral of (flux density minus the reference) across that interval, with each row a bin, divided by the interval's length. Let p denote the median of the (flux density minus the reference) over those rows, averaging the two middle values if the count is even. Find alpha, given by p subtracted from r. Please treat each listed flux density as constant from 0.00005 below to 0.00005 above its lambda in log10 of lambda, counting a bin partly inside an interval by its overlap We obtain 0.04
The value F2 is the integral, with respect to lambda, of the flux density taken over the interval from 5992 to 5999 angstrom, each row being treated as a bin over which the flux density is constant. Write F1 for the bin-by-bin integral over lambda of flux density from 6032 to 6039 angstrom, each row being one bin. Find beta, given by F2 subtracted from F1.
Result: 2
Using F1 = 68.3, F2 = 66.3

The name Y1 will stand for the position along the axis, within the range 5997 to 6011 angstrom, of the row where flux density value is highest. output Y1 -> 6010.57 angstrom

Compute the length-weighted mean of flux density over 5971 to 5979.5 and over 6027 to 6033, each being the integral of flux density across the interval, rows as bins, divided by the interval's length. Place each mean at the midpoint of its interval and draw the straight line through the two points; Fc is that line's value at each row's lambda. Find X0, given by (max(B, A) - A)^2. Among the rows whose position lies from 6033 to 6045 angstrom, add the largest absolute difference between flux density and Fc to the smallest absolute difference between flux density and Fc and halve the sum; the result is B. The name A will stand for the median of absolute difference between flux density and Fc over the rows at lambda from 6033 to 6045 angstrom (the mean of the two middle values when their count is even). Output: 0.03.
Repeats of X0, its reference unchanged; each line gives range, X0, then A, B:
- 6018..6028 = 0.00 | 1.53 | 1.4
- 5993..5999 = 0.00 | 0.28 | 0.2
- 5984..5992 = 0.27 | 0.32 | 0.8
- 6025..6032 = 0.18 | 0.62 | 1.0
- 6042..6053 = 0.00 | 0.48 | 0.5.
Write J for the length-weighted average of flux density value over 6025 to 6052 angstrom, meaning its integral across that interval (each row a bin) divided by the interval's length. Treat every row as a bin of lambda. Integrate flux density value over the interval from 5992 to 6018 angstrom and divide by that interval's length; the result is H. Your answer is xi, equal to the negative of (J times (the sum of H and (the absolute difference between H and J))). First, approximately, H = 9.40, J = 9.95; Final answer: -99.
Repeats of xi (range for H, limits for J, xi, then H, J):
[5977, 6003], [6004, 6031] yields -90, 9.47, 9.44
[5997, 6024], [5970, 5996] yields -91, 9.38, 9.55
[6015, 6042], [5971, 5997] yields -93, 9.64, 9.51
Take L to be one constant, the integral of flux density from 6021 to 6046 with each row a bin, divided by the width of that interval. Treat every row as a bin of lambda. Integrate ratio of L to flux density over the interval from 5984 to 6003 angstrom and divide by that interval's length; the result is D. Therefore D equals 1.04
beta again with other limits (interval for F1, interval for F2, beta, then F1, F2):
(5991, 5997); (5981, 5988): -13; 56.7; 70.1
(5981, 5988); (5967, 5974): 3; 70.1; 67.0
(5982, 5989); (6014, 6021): 2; 69.8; 67.5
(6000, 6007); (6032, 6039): -4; 64.3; 68.3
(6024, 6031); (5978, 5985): 1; 66.0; 65.2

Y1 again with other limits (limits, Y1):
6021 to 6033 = 6021.66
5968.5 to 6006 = 5987.09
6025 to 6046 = 6043.88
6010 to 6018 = 6017.50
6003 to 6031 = 6021.66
